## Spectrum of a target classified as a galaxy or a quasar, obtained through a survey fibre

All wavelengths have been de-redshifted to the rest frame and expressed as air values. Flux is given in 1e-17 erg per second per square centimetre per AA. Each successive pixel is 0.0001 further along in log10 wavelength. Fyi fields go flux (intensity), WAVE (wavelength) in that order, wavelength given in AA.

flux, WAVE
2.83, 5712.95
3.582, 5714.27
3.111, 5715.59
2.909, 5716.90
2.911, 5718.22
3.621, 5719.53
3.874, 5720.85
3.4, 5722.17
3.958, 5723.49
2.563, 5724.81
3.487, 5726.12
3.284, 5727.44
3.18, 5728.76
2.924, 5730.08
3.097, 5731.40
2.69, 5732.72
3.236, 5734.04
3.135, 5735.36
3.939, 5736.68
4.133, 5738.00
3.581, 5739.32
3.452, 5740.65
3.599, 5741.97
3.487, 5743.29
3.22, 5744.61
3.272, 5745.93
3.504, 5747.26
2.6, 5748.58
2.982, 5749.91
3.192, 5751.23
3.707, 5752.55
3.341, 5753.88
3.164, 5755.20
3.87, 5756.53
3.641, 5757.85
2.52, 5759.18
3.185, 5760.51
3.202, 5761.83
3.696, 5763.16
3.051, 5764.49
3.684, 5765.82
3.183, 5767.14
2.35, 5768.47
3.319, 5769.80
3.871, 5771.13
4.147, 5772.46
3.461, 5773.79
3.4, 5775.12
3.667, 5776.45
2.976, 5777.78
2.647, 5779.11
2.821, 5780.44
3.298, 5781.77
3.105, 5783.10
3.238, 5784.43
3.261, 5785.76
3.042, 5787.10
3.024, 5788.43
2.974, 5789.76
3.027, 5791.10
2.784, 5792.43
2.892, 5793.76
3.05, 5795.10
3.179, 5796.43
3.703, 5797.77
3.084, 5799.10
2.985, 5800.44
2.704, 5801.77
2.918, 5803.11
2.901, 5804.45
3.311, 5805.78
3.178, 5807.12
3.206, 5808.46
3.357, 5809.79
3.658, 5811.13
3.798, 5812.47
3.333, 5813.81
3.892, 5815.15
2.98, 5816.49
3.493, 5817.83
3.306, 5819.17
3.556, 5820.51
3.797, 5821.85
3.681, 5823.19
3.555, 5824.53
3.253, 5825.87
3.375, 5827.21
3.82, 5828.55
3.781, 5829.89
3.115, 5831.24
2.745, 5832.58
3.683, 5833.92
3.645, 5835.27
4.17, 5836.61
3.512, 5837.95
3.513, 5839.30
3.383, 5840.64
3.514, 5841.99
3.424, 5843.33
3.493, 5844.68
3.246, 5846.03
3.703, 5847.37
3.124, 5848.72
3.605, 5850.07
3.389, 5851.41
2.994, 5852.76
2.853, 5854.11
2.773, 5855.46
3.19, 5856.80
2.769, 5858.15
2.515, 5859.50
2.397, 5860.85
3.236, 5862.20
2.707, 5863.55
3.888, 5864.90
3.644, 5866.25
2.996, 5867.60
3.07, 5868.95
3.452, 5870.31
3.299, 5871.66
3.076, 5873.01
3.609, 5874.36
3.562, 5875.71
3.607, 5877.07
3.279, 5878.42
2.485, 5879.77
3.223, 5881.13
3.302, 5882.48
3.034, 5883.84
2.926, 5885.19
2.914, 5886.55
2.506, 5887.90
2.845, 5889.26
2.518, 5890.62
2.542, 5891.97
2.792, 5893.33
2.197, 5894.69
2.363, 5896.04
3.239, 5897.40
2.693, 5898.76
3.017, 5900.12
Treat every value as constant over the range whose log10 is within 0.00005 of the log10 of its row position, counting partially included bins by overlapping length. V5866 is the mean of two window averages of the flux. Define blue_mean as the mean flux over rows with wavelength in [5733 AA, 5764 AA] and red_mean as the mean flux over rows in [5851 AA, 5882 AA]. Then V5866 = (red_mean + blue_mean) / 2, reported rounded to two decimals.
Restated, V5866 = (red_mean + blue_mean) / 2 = 3.25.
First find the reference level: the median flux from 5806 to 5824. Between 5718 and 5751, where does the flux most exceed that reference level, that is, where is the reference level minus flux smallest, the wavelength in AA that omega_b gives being 5738.00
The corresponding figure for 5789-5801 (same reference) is 5797.77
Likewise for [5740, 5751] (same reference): 5741.97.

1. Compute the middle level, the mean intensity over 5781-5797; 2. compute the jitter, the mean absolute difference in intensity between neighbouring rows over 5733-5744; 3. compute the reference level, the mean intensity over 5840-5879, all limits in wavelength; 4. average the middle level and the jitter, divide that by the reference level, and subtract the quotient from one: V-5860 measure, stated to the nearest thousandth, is 0.480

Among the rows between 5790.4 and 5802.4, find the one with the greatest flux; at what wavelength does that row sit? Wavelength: 5797.77 AA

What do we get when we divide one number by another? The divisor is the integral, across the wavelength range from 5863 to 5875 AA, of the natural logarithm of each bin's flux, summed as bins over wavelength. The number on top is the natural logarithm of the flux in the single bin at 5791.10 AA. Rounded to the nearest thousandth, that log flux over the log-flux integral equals 0.077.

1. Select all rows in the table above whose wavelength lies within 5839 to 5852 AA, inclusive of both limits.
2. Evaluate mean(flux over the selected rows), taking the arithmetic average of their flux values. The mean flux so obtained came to 3.44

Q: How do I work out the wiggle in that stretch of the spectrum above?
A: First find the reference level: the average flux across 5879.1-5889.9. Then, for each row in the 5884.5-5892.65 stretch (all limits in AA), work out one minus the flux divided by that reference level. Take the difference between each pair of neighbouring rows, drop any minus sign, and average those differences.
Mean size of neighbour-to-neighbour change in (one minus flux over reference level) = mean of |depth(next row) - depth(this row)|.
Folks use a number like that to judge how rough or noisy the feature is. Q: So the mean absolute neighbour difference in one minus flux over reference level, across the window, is 0.076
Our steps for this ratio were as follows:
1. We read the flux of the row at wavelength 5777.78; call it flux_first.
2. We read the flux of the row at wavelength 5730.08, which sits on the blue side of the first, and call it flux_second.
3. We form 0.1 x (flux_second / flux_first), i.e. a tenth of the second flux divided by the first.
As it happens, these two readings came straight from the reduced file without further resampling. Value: 0.10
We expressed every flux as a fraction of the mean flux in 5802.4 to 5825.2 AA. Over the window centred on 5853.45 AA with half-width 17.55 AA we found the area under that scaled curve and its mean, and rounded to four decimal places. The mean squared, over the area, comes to 0.0272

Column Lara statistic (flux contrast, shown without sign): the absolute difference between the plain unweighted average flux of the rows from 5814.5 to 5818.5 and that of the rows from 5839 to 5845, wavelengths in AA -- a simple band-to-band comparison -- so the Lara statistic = 0.01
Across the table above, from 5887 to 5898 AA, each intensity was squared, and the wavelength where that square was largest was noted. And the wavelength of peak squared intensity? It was 5897.40 AA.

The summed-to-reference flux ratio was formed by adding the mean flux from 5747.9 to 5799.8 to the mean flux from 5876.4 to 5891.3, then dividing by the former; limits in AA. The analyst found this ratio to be 1.92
